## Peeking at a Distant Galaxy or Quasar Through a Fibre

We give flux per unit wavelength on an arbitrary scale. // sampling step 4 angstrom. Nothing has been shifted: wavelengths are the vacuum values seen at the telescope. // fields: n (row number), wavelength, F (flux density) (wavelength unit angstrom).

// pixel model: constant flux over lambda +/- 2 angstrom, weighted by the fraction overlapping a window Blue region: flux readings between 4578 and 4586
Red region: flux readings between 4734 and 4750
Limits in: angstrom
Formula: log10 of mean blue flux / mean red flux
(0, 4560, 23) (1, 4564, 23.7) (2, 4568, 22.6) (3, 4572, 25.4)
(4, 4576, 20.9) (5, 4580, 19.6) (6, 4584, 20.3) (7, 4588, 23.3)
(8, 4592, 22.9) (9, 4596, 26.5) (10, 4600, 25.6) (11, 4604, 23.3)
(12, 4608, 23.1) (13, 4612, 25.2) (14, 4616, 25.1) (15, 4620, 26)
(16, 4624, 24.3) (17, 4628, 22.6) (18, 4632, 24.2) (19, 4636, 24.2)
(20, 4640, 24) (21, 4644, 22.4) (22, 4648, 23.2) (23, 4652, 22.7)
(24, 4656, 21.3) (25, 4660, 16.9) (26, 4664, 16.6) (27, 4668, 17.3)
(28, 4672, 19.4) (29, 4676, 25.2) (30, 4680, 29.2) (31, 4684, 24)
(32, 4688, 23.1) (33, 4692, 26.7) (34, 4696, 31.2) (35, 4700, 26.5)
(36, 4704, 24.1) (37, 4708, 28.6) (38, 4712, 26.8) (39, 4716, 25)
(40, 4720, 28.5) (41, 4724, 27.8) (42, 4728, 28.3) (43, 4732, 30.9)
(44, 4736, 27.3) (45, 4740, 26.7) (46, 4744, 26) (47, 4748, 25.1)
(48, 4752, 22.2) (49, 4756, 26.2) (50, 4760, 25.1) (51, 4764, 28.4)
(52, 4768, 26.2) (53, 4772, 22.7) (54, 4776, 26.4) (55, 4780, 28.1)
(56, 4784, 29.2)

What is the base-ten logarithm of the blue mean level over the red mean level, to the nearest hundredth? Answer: -0.12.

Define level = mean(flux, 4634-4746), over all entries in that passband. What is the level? 24.8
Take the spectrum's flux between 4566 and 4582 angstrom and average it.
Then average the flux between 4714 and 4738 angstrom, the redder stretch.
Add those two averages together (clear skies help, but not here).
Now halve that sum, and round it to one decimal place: 25.0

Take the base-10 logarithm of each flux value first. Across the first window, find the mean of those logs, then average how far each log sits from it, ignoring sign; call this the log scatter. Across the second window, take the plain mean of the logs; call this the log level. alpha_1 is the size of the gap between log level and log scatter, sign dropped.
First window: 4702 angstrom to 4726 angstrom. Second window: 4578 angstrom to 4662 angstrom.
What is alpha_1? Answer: 1.338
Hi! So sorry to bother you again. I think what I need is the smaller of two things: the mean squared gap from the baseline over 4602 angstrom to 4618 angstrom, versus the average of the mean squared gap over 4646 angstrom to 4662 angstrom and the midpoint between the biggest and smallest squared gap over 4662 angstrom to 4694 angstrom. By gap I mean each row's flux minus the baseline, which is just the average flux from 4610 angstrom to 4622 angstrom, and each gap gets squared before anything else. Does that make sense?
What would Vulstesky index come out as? 2.5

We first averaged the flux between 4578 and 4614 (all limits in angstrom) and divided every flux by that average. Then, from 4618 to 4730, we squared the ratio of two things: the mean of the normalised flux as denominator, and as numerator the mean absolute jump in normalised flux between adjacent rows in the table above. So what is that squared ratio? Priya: 0.009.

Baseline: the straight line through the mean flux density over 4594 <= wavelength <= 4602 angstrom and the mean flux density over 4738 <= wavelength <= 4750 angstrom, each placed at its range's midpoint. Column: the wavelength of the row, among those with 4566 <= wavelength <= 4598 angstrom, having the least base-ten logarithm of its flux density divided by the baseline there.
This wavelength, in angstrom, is 4580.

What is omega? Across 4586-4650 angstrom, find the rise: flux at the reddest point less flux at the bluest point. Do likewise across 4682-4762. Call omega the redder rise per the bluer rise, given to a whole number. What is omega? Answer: -11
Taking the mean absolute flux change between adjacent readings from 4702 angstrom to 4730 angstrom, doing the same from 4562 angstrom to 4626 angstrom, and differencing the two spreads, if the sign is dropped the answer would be 0.43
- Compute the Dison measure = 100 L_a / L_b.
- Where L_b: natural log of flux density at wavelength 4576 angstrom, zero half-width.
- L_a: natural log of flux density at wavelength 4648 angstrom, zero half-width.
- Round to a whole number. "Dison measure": 103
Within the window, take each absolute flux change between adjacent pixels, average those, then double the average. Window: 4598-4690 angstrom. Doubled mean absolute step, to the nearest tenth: 3.5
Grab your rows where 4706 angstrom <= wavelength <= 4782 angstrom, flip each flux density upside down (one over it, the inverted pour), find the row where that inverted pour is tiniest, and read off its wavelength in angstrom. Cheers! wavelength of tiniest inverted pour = 4732 angstrom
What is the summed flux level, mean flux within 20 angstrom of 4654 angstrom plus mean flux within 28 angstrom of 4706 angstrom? 48.0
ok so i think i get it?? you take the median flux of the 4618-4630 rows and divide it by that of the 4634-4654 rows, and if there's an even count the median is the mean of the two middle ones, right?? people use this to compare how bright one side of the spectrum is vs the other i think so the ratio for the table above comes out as 1.05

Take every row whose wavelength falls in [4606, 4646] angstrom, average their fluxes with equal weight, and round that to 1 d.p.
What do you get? 24.1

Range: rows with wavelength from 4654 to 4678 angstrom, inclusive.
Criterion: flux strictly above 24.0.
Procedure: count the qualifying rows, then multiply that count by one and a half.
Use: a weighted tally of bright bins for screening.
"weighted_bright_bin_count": 1.5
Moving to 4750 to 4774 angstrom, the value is 6.0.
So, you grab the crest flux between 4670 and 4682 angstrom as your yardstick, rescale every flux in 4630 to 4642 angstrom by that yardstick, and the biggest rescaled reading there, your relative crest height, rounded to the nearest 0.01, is 0.83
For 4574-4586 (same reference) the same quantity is 0.72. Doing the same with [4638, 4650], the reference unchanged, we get 0.82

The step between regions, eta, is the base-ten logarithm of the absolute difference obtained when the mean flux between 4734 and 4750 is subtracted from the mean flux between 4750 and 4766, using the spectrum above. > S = -0.10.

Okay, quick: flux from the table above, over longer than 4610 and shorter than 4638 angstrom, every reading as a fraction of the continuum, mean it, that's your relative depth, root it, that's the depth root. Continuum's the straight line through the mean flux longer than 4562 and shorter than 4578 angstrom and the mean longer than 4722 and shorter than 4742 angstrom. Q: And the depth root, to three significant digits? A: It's 0.994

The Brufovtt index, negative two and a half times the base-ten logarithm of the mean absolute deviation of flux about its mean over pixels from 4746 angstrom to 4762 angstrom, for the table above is -0.22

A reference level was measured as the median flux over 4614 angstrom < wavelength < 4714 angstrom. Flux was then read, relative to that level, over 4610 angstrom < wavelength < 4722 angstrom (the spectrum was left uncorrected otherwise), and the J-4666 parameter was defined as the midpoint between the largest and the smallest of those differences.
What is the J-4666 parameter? -0.2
